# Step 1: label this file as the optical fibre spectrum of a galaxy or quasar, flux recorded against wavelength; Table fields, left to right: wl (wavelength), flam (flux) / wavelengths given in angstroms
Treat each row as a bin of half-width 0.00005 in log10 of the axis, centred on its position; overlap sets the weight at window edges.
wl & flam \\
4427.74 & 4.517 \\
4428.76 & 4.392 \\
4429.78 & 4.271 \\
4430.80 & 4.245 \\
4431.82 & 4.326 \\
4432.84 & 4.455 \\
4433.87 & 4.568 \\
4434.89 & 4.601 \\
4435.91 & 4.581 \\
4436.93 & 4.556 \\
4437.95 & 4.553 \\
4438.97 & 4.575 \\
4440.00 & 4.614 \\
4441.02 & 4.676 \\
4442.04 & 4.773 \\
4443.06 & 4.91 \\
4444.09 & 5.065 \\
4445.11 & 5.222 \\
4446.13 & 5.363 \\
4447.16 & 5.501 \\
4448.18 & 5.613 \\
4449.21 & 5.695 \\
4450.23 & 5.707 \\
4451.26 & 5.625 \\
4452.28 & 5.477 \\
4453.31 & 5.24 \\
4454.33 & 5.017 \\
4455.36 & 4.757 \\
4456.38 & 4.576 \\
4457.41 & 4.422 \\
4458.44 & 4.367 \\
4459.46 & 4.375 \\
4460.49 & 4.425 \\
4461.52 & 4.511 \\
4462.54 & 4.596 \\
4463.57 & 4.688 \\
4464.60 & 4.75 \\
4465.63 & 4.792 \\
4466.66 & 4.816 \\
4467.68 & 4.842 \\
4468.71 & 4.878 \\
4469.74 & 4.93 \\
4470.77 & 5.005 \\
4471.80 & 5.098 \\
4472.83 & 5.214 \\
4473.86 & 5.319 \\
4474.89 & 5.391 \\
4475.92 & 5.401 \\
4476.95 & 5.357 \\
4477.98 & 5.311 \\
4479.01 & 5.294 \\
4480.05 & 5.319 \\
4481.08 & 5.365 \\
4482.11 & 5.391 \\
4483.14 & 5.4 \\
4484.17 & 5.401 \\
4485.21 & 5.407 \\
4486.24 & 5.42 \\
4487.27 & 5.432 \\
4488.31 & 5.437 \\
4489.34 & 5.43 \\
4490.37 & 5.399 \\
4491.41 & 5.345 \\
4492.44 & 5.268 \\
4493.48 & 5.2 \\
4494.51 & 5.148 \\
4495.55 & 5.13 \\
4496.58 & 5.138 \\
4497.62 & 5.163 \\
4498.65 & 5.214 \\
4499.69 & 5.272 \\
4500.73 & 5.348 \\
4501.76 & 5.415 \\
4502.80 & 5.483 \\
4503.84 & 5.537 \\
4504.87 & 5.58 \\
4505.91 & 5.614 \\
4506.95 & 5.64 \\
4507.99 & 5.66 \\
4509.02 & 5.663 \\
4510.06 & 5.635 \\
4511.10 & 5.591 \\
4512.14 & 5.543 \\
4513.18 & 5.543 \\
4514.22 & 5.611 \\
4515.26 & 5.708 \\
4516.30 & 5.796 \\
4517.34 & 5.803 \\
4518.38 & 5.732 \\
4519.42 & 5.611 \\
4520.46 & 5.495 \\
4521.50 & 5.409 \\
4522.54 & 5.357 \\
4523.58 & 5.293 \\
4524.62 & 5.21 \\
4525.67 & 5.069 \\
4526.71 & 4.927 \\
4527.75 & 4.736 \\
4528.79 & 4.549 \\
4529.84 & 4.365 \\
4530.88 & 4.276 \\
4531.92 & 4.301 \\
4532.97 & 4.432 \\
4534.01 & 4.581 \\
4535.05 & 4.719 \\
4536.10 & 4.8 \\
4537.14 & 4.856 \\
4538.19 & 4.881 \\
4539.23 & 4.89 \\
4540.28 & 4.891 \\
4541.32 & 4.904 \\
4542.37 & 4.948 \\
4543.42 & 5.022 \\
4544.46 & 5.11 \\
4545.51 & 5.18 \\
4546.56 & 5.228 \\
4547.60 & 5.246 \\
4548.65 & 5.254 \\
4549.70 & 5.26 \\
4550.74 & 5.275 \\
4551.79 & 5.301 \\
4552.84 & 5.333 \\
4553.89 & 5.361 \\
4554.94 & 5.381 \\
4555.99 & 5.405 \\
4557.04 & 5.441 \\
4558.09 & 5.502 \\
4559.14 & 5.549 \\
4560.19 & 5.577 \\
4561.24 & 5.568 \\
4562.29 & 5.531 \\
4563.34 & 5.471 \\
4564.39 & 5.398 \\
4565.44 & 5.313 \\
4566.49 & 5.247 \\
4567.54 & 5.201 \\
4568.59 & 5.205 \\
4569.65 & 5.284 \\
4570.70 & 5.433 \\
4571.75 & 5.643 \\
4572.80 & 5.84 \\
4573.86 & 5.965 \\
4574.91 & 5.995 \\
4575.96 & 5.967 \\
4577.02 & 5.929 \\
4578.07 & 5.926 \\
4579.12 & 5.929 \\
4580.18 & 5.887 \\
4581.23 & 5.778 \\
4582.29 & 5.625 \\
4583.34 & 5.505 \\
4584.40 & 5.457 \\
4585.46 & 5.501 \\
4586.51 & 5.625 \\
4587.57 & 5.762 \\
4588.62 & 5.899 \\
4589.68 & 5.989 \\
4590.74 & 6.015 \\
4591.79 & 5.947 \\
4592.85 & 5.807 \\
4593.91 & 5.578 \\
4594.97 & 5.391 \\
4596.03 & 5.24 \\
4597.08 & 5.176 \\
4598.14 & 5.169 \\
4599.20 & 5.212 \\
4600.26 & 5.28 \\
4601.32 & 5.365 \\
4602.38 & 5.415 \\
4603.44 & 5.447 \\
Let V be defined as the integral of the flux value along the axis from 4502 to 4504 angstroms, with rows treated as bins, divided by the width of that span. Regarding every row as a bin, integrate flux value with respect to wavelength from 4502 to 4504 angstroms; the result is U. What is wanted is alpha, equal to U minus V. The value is 5.47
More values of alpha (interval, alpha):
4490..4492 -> 5.36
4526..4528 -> 4.88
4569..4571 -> 5.33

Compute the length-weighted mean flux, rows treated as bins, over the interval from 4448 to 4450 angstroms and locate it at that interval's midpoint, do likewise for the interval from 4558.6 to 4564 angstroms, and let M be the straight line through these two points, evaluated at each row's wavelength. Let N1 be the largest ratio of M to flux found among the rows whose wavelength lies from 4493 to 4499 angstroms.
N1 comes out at 1.09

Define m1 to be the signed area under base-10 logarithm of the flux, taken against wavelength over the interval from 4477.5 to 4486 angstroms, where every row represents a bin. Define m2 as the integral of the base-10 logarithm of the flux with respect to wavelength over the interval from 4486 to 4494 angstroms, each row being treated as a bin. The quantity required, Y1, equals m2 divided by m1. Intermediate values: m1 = 6.2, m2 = 5.8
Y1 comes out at 0.94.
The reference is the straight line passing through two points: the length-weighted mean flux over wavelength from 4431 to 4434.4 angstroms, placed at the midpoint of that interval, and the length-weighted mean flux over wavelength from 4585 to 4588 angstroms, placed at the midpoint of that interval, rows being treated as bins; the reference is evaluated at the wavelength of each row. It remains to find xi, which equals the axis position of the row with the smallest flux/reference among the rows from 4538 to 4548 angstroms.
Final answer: 4540.28 angstroms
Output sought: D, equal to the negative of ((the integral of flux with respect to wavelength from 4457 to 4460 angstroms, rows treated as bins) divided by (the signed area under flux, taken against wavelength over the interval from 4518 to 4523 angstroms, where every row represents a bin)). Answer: -0.5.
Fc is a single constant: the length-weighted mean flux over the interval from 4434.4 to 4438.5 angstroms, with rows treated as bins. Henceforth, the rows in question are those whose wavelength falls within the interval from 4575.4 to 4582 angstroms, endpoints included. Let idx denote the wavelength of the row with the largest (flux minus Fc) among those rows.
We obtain 4575.96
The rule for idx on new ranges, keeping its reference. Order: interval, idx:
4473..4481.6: 4475.92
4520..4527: 4520.46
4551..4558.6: 4558.09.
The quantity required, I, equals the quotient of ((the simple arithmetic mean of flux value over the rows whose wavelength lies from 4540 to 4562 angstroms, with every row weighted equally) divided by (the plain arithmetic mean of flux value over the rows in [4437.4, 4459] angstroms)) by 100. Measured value 0.0105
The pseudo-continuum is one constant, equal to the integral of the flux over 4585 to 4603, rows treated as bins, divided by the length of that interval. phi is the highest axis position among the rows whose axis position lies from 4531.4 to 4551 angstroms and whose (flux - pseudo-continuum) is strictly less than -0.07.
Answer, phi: 4550.74 angstroms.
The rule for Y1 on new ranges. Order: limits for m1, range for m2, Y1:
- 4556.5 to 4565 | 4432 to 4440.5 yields 0.89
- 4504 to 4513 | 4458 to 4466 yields 0.78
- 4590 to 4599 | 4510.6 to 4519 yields 0.95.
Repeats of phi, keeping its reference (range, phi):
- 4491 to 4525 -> 4524.62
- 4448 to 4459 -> 4458.44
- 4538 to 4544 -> 4543.42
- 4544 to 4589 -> 4584.40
